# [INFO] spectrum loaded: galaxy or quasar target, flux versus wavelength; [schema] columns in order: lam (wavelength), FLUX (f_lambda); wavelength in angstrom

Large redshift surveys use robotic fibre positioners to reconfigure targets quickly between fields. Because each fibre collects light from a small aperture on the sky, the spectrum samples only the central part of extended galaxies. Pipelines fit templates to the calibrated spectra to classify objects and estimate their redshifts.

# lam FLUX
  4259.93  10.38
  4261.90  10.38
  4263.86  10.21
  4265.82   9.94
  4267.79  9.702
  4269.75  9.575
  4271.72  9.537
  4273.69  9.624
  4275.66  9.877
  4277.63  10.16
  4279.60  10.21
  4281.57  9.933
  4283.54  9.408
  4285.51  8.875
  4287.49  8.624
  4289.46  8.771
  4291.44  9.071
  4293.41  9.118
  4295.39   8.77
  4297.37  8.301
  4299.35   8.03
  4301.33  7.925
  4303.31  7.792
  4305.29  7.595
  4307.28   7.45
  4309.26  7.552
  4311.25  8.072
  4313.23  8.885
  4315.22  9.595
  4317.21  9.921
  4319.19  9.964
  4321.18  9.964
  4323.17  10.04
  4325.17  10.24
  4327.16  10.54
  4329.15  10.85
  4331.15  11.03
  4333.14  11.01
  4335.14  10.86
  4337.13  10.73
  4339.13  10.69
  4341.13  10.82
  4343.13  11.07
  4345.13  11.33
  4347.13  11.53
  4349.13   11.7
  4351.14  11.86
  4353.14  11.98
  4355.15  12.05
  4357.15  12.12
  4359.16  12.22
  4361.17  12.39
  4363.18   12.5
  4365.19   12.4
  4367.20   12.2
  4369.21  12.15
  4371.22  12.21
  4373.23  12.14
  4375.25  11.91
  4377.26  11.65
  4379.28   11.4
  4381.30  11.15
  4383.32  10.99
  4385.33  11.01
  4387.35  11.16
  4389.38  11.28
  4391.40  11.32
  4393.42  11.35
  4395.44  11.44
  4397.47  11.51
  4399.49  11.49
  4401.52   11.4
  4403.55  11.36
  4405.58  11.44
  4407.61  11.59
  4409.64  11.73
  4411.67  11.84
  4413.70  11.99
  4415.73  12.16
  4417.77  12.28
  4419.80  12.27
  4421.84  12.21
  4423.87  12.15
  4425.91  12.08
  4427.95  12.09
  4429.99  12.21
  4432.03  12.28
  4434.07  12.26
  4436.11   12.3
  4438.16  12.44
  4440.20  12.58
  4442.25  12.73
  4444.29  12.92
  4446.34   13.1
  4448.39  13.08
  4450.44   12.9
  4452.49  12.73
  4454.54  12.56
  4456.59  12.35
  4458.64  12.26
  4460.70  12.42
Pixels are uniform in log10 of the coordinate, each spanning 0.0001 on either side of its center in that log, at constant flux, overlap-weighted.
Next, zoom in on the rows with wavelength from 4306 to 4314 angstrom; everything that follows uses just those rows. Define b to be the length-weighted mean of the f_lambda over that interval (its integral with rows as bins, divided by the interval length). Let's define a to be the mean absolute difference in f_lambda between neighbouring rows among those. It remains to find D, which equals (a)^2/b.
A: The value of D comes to 0.0288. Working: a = 0.478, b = 7.9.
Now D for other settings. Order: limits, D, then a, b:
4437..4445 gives 0.0020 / 0.160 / 12.7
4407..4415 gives 0.0015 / 0.133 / 11.8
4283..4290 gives 0.0108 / 0.310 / 8.9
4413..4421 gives 0.0008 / 0.100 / 12.2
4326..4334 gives 0.0027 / 0.170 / 10.8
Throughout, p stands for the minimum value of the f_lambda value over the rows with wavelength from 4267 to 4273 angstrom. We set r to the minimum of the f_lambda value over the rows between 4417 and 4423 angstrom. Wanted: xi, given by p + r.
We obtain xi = 21.7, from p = 9.537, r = 12.21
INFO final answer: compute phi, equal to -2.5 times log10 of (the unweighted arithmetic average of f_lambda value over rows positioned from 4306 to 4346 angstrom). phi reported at -2.50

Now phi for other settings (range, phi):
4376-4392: -2.63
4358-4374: -2.72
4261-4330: -2.42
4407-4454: -2.73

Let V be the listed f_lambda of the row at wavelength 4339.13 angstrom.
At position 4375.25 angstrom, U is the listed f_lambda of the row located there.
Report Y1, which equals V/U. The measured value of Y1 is 0.90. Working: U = 11.91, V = 10.69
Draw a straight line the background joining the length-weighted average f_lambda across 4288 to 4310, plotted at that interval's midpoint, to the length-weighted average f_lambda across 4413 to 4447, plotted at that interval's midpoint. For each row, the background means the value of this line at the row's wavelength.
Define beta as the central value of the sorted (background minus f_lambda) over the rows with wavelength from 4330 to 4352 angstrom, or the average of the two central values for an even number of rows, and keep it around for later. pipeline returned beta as -1.6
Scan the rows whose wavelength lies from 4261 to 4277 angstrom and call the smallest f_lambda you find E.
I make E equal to 9.537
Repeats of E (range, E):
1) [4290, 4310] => 7.45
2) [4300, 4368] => 7.45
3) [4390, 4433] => 11.32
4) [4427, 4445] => 12.09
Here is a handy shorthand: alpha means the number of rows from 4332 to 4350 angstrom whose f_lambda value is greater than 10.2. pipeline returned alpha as 9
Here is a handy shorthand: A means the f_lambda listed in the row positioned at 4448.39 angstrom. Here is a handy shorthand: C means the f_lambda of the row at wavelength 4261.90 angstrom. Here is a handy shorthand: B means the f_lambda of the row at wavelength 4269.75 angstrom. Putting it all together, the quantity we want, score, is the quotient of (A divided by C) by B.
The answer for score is 0.132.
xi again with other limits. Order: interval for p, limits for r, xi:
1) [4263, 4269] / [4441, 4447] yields 22.4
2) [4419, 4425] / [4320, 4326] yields 22.1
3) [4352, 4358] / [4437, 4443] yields 24.4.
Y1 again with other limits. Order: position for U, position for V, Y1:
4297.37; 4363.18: 1.51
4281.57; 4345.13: 1.14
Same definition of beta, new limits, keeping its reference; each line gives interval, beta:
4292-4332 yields -0.8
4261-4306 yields -1.7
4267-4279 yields -2.3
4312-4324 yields -1.0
